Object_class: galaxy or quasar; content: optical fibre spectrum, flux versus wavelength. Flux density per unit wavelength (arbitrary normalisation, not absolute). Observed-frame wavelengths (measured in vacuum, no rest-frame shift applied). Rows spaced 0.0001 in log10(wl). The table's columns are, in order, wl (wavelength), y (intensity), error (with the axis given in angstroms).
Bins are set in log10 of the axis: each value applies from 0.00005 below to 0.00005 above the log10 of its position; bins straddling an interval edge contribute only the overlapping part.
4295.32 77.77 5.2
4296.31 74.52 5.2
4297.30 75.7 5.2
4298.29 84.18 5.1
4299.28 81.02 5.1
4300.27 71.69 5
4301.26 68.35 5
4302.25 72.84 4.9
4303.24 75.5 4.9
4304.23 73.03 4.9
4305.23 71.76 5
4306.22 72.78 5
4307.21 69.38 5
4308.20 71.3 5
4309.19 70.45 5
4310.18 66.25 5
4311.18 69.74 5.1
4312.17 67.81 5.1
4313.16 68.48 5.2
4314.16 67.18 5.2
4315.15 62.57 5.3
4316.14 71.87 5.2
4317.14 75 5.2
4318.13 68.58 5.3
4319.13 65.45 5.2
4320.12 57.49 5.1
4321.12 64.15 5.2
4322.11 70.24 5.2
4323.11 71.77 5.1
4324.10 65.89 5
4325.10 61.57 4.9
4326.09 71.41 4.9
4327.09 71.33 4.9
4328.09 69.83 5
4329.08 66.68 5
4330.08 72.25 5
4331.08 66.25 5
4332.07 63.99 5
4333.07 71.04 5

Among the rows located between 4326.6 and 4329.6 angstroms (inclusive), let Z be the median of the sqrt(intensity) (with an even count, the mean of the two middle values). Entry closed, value 8.36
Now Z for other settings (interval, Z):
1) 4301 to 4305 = 8.54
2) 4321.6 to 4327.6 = 8.41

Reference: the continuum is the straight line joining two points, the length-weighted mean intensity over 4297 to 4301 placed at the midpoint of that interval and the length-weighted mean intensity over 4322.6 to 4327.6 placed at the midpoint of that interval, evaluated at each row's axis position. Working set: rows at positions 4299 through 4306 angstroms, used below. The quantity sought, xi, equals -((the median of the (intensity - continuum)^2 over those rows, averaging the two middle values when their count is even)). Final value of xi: -14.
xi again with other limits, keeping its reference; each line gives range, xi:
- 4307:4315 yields -21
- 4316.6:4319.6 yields -15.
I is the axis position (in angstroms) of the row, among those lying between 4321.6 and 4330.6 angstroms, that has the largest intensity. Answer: 4330.08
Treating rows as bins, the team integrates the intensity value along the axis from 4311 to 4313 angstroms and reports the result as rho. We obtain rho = 138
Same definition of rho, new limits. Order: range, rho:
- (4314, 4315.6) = 103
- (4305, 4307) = 144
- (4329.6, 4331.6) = 139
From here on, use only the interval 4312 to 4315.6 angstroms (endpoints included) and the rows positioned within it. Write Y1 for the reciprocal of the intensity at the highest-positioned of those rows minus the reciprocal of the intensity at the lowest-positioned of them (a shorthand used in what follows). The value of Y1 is 0.0012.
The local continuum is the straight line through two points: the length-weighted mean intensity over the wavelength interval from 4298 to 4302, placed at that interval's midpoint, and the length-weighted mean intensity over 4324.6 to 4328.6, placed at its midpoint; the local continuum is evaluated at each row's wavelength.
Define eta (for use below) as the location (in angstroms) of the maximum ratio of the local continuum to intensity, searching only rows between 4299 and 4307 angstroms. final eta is 4301.26 angstroms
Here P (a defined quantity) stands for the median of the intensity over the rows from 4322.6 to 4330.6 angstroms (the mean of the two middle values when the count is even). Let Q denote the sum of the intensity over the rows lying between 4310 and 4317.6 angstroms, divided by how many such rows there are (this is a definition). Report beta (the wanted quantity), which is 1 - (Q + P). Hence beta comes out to -138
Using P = 70.6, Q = 68.6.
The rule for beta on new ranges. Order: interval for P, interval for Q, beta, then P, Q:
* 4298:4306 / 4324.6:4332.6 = -140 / 72.9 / 67.9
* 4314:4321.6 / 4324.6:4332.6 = -133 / 66.3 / 67.9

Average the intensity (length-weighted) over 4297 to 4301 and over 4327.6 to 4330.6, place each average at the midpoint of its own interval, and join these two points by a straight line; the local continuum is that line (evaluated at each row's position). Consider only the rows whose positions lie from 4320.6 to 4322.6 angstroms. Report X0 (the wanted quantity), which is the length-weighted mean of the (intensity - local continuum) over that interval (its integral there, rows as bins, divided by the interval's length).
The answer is -4.5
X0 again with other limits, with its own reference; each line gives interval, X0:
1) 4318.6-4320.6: -10.5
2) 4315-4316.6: -5.1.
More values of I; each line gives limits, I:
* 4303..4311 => 4303.24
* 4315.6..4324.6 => 4317.14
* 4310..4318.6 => 4317.14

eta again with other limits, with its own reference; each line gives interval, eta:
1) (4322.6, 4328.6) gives 4325.10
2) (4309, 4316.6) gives 4315.15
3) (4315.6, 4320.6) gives 4320.12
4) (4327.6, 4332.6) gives 4332.07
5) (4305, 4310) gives 4307.21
